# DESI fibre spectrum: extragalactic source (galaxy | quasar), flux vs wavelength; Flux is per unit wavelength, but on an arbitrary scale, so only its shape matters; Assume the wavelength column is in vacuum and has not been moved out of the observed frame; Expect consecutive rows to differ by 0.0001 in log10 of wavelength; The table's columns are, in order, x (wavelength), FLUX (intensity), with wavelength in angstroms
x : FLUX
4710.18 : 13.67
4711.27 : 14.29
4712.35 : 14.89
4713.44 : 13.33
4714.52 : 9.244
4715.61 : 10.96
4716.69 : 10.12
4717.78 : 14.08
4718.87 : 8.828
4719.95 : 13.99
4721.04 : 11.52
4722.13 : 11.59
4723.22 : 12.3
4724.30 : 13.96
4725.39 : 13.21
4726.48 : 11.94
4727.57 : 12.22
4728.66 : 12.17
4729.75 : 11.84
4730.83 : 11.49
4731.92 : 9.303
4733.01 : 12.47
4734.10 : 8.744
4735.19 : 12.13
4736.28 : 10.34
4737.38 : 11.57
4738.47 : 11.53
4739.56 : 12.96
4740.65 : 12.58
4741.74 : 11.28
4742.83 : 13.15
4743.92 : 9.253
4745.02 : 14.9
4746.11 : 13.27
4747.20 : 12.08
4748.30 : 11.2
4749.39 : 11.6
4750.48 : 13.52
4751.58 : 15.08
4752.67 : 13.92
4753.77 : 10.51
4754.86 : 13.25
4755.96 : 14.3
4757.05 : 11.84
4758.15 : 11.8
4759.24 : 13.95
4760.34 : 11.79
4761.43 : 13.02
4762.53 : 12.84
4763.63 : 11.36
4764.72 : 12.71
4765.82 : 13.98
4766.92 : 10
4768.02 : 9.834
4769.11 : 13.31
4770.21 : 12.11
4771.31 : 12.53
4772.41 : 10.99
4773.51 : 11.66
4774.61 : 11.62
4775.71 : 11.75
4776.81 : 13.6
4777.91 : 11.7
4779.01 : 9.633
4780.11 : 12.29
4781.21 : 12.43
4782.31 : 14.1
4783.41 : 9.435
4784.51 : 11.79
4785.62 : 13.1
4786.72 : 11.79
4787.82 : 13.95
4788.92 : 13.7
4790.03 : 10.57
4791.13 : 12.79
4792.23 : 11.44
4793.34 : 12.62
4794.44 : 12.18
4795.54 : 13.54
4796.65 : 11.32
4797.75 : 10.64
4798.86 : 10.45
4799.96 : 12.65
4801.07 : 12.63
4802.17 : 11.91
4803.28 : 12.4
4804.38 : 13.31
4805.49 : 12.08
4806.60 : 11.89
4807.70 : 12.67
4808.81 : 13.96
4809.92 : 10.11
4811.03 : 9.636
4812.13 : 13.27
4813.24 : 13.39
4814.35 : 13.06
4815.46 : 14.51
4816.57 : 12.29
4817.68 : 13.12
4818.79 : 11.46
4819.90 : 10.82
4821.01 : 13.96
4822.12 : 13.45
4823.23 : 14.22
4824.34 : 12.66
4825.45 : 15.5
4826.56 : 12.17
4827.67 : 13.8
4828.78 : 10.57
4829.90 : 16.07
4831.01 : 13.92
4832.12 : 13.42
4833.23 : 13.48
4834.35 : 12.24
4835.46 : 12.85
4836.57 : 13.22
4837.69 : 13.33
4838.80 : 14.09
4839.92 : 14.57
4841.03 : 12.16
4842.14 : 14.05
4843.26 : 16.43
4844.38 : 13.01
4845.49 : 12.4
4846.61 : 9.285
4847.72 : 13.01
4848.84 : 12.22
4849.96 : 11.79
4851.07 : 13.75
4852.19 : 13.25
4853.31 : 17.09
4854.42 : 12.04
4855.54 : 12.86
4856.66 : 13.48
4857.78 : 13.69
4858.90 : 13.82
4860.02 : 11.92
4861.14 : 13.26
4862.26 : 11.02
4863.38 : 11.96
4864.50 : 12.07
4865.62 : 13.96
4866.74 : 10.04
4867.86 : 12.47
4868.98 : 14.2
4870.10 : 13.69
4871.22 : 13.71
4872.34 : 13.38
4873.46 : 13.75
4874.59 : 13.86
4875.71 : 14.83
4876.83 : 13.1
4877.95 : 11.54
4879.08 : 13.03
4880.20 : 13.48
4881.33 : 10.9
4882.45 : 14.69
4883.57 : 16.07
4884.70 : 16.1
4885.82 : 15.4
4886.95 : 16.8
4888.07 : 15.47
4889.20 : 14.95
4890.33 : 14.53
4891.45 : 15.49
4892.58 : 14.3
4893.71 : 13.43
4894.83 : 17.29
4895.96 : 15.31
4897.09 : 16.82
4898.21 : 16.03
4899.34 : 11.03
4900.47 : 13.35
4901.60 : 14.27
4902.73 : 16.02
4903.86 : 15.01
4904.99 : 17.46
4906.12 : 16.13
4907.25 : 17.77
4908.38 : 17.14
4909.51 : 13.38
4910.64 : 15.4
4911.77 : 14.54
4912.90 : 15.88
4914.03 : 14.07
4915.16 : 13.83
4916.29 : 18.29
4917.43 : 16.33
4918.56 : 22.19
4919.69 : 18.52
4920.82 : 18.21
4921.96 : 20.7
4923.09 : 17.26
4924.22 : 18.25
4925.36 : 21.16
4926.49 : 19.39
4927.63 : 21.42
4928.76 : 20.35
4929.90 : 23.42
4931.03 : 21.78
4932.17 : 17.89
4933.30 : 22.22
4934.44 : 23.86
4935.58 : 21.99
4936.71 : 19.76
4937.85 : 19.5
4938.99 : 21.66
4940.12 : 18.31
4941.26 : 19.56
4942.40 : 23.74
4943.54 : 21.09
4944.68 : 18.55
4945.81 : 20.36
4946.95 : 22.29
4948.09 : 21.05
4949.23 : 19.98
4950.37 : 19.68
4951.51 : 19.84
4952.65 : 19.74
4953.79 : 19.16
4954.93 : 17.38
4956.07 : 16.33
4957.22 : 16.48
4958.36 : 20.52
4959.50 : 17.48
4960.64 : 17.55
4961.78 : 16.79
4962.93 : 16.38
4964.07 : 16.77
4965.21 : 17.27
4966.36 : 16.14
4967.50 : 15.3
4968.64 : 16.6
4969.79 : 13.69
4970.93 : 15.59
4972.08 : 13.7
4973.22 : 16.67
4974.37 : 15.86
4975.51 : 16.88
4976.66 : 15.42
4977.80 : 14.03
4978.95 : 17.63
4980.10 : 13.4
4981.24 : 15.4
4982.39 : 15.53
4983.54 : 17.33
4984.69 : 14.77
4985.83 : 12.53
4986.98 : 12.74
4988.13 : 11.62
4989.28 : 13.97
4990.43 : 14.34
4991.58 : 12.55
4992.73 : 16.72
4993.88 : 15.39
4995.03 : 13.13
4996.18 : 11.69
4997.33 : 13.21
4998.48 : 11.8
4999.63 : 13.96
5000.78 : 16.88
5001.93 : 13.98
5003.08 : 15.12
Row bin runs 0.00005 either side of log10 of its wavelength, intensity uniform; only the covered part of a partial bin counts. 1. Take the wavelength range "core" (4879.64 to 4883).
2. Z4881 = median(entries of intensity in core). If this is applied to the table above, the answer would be 13.5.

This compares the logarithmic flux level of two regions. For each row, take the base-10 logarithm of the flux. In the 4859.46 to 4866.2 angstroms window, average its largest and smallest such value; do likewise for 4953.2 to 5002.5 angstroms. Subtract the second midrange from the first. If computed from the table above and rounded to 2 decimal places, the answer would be -0.10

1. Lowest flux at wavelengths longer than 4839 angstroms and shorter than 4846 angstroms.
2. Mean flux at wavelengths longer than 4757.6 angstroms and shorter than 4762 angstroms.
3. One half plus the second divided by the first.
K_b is 1.54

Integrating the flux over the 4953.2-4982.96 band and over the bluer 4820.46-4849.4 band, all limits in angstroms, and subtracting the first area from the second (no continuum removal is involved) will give -100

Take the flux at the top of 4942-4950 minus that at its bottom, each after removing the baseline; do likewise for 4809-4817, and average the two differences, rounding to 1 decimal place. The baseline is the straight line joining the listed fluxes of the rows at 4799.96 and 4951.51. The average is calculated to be -1.1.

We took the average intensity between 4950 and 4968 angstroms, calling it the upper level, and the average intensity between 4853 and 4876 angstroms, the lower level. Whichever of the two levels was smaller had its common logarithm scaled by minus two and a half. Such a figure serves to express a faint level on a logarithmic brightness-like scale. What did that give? -2.80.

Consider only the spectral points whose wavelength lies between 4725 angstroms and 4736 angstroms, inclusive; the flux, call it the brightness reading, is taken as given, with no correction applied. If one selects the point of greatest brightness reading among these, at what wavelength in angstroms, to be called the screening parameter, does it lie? 4725.39 angstroms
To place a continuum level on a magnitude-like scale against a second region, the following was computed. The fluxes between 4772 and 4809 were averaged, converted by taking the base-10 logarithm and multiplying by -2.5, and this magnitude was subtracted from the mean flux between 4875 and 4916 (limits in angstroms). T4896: 17.6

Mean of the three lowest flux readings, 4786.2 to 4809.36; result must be 10.6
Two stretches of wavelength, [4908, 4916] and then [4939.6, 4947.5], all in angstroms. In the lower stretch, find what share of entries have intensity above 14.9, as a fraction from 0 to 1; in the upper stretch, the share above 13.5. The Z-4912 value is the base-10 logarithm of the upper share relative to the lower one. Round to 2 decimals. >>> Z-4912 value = 0.37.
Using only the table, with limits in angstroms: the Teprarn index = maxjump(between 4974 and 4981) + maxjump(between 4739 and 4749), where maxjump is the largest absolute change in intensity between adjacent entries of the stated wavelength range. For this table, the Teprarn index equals 10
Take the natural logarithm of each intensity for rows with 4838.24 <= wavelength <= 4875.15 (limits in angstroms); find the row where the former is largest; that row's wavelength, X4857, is 4853.31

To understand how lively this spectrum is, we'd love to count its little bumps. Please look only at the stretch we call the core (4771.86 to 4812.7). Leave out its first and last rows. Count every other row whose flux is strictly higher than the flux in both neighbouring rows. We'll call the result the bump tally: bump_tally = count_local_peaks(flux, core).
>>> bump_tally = 11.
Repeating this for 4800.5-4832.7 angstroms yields 10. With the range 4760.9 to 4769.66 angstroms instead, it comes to 1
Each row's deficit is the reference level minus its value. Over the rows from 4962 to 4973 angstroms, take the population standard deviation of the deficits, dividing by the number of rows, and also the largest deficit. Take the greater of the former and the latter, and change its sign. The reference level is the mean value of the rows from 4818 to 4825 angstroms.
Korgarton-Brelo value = -1.2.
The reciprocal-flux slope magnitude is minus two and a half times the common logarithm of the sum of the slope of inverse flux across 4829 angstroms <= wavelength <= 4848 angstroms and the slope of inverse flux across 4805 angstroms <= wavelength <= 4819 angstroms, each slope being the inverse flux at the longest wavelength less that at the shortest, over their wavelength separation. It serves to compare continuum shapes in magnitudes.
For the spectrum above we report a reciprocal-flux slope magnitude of 7.3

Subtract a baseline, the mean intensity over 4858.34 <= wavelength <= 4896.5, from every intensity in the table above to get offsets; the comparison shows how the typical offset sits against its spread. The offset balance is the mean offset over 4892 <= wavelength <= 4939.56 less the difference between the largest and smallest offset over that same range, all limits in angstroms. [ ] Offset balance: -9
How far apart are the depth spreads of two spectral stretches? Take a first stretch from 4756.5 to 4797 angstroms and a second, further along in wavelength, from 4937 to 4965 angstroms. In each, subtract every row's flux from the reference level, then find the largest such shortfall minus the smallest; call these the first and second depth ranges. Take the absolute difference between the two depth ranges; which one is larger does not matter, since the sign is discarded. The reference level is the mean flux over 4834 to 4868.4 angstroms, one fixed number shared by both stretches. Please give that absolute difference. 2.7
